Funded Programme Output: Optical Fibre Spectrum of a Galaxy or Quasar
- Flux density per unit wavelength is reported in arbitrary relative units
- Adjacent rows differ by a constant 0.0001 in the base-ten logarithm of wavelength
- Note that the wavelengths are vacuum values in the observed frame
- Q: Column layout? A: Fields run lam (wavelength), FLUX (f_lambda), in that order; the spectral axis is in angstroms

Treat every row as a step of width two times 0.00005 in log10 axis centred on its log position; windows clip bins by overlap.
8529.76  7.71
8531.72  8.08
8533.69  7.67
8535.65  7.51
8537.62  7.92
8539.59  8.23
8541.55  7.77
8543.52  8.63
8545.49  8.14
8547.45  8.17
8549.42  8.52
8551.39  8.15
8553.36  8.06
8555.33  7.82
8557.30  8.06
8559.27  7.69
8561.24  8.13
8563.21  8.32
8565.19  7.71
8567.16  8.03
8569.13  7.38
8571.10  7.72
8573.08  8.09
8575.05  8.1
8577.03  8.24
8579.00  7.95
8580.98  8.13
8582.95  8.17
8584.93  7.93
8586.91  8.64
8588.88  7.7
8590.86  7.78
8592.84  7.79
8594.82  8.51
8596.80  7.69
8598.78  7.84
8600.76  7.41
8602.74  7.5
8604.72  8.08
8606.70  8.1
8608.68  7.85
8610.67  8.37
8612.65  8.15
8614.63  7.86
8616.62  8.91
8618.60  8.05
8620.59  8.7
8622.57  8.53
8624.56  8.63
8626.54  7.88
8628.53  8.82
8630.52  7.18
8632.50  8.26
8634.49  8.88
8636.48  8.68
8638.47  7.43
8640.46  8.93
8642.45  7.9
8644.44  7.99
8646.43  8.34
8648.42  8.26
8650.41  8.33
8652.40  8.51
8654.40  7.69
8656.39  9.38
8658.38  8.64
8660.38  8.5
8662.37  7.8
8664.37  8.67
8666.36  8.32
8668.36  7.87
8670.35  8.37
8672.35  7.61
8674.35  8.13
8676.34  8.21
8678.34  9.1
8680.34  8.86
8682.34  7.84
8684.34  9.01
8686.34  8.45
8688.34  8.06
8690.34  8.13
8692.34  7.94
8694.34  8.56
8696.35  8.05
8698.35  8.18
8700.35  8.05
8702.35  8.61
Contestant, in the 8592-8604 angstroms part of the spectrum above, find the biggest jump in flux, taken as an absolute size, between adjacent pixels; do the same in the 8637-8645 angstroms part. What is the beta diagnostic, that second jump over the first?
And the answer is 1.8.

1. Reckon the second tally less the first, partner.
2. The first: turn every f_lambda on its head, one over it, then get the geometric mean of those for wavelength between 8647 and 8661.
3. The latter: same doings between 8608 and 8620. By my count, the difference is 0.0039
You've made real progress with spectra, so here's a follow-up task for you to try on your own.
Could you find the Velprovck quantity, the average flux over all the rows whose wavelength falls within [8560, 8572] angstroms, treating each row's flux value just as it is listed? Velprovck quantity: 7.88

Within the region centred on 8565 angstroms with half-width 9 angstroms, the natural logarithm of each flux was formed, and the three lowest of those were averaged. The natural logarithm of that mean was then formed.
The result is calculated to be 0.707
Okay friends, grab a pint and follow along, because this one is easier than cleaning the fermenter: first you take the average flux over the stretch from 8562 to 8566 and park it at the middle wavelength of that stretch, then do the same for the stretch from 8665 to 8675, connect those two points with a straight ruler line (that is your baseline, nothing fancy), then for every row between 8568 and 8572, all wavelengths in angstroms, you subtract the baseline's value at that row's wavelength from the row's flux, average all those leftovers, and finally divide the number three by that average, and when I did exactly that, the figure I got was -6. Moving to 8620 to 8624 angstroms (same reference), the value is 5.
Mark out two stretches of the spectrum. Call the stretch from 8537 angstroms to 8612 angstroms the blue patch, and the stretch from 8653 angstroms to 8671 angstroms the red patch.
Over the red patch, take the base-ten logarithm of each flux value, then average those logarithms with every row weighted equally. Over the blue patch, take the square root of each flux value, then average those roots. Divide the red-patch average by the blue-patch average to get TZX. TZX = 0.326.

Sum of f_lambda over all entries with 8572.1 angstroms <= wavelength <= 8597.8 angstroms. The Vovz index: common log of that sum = 2.02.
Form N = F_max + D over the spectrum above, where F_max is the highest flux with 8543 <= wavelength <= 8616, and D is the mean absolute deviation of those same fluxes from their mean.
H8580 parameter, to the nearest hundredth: 8.89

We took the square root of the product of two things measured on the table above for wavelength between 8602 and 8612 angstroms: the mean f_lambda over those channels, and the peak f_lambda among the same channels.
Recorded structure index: 8.2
